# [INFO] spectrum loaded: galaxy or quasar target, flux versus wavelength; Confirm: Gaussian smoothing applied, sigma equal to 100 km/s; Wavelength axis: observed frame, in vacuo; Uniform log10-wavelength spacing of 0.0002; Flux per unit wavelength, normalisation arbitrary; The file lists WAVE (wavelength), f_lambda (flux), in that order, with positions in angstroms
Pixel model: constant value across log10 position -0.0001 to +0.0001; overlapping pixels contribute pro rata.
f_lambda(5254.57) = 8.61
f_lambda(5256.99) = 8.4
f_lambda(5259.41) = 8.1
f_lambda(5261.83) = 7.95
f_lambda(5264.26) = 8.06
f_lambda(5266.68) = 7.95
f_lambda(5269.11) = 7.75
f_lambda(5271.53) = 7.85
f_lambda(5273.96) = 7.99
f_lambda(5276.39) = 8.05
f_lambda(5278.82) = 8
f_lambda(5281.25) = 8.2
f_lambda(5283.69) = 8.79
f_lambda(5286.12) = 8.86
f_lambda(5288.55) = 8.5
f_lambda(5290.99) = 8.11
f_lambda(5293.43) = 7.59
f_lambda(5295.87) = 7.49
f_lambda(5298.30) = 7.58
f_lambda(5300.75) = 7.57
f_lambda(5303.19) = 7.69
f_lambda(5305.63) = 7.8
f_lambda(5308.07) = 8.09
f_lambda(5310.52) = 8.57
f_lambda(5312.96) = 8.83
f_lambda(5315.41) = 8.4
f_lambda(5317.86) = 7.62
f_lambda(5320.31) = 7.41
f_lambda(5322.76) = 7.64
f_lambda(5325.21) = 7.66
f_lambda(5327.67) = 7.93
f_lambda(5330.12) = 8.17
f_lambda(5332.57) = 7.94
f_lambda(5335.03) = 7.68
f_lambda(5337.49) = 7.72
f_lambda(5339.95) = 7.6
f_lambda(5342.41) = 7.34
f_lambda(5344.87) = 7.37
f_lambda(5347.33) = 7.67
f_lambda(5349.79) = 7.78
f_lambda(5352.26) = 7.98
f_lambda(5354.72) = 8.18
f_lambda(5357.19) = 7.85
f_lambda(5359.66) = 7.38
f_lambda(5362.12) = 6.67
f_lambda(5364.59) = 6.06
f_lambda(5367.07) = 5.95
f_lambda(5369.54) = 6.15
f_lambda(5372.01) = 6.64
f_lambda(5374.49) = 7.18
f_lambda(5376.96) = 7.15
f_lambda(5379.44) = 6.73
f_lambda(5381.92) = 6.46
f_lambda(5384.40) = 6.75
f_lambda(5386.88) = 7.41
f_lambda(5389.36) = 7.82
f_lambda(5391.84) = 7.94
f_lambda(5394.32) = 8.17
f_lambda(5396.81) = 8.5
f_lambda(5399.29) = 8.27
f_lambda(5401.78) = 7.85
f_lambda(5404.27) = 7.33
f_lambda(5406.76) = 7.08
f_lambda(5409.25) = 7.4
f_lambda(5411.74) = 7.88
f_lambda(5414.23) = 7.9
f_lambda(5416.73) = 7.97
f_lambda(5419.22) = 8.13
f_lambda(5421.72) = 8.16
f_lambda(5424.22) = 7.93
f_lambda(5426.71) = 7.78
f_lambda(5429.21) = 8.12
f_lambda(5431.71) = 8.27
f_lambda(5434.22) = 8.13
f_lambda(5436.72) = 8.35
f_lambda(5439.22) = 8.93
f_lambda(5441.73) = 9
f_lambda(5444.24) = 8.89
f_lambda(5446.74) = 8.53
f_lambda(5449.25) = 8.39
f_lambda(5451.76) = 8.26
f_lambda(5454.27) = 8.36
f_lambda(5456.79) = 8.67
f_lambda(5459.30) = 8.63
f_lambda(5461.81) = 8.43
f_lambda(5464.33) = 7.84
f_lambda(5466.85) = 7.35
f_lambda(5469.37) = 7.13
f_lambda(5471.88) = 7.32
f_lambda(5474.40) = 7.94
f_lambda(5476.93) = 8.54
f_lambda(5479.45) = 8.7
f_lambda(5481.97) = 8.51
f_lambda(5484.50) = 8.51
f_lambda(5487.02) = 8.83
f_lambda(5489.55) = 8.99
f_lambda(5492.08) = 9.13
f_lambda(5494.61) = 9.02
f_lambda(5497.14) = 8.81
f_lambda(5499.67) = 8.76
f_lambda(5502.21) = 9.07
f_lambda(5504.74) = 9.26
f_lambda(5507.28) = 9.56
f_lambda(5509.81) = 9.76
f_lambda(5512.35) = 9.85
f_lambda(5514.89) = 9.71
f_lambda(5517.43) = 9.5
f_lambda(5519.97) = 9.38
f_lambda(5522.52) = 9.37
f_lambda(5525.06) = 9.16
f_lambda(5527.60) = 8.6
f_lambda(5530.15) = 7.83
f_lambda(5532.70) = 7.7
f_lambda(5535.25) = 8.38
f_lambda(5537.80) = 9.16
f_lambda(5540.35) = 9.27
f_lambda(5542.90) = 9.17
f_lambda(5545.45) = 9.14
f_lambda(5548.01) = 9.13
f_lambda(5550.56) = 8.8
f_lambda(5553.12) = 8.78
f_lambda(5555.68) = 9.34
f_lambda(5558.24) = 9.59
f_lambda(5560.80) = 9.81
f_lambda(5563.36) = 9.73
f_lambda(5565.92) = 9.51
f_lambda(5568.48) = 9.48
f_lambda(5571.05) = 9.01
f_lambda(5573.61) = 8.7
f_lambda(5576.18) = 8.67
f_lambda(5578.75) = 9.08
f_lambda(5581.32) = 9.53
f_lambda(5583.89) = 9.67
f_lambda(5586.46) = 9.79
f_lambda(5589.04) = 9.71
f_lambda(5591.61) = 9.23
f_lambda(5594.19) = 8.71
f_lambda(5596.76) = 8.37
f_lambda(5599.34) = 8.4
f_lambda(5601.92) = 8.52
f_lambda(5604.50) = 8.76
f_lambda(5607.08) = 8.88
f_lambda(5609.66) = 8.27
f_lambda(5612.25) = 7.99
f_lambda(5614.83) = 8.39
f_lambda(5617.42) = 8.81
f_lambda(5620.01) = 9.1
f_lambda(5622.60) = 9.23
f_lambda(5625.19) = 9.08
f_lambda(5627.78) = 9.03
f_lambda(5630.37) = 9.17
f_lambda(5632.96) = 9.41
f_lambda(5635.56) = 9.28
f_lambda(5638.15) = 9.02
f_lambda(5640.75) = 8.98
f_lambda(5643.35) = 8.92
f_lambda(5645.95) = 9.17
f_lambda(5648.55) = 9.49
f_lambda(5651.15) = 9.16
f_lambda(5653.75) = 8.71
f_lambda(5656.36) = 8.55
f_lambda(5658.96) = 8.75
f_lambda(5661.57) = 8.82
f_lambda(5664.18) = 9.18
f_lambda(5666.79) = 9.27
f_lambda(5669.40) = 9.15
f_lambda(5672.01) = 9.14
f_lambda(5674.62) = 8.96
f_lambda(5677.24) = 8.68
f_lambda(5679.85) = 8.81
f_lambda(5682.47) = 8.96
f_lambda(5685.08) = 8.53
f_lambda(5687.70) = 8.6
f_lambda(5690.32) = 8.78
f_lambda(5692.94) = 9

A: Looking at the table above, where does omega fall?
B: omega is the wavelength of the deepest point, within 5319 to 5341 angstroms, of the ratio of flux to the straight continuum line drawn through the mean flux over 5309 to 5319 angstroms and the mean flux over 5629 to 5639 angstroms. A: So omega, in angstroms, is 5320.31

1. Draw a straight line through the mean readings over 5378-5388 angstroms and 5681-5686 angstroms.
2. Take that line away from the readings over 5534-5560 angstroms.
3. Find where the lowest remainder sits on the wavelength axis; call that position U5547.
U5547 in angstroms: 5535.25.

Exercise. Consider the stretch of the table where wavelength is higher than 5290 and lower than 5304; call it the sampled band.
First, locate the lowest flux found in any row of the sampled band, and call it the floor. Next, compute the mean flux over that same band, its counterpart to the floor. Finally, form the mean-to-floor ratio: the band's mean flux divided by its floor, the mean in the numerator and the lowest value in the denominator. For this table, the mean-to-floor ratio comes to 1.02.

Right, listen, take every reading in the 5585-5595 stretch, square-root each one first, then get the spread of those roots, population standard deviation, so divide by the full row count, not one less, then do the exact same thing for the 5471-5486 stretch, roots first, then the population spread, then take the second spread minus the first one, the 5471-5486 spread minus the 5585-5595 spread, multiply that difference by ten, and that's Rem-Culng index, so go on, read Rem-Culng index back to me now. 0.14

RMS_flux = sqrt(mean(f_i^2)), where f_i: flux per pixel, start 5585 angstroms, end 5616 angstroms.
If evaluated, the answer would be 8.77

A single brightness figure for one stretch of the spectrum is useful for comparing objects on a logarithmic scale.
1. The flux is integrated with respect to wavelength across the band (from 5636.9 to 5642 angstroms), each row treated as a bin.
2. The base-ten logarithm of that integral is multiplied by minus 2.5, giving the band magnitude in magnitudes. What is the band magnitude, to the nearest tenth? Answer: -4.2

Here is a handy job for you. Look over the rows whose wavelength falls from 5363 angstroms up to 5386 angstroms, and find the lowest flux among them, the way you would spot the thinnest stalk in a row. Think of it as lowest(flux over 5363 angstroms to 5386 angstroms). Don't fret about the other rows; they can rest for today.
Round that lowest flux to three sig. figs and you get 5.95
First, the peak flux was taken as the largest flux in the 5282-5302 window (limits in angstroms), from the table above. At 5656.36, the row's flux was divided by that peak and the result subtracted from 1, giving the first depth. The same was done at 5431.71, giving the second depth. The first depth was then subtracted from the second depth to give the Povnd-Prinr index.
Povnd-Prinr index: 0.032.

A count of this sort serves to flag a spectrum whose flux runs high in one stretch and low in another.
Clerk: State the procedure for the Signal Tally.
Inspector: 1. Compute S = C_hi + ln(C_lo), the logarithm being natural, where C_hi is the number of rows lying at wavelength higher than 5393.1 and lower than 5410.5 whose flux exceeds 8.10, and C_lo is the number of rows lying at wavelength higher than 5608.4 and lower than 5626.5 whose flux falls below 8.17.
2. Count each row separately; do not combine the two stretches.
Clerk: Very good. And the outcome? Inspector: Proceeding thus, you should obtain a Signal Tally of 3.0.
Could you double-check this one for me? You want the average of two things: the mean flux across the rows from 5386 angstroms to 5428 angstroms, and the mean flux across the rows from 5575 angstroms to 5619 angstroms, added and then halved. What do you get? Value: 8.36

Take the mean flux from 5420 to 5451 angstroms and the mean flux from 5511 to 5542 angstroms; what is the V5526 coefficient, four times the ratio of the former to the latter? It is 3.7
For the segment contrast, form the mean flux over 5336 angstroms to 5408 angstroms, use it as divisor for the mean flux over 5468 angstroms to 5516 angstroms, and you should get 1.20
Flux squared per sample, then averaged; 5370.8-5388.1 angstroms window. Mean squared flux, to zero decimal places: 48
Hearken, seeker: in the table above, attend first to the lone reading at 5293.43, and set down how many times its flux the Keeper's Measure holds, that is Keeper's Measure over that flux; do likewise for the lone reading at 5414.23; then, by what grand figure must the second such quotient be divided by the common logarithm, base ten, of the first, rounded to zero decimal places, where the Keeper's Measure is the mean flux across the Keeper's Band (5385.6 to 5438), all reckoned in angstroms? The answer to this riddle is 54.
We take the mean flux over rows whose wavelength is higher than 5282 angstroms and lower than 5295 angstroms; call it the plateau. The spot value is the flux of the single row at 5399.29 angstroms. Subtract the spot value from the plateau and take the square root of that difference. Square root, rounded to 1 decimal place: 0.3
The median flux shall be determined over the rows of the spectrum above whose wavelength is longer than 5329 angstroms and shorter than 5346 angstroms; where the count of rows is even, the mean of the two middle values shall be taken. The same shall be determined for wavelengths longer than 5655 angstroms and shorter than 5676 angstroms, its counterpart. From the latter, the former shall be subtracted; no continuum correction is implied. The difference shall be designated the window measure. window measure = 1.4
